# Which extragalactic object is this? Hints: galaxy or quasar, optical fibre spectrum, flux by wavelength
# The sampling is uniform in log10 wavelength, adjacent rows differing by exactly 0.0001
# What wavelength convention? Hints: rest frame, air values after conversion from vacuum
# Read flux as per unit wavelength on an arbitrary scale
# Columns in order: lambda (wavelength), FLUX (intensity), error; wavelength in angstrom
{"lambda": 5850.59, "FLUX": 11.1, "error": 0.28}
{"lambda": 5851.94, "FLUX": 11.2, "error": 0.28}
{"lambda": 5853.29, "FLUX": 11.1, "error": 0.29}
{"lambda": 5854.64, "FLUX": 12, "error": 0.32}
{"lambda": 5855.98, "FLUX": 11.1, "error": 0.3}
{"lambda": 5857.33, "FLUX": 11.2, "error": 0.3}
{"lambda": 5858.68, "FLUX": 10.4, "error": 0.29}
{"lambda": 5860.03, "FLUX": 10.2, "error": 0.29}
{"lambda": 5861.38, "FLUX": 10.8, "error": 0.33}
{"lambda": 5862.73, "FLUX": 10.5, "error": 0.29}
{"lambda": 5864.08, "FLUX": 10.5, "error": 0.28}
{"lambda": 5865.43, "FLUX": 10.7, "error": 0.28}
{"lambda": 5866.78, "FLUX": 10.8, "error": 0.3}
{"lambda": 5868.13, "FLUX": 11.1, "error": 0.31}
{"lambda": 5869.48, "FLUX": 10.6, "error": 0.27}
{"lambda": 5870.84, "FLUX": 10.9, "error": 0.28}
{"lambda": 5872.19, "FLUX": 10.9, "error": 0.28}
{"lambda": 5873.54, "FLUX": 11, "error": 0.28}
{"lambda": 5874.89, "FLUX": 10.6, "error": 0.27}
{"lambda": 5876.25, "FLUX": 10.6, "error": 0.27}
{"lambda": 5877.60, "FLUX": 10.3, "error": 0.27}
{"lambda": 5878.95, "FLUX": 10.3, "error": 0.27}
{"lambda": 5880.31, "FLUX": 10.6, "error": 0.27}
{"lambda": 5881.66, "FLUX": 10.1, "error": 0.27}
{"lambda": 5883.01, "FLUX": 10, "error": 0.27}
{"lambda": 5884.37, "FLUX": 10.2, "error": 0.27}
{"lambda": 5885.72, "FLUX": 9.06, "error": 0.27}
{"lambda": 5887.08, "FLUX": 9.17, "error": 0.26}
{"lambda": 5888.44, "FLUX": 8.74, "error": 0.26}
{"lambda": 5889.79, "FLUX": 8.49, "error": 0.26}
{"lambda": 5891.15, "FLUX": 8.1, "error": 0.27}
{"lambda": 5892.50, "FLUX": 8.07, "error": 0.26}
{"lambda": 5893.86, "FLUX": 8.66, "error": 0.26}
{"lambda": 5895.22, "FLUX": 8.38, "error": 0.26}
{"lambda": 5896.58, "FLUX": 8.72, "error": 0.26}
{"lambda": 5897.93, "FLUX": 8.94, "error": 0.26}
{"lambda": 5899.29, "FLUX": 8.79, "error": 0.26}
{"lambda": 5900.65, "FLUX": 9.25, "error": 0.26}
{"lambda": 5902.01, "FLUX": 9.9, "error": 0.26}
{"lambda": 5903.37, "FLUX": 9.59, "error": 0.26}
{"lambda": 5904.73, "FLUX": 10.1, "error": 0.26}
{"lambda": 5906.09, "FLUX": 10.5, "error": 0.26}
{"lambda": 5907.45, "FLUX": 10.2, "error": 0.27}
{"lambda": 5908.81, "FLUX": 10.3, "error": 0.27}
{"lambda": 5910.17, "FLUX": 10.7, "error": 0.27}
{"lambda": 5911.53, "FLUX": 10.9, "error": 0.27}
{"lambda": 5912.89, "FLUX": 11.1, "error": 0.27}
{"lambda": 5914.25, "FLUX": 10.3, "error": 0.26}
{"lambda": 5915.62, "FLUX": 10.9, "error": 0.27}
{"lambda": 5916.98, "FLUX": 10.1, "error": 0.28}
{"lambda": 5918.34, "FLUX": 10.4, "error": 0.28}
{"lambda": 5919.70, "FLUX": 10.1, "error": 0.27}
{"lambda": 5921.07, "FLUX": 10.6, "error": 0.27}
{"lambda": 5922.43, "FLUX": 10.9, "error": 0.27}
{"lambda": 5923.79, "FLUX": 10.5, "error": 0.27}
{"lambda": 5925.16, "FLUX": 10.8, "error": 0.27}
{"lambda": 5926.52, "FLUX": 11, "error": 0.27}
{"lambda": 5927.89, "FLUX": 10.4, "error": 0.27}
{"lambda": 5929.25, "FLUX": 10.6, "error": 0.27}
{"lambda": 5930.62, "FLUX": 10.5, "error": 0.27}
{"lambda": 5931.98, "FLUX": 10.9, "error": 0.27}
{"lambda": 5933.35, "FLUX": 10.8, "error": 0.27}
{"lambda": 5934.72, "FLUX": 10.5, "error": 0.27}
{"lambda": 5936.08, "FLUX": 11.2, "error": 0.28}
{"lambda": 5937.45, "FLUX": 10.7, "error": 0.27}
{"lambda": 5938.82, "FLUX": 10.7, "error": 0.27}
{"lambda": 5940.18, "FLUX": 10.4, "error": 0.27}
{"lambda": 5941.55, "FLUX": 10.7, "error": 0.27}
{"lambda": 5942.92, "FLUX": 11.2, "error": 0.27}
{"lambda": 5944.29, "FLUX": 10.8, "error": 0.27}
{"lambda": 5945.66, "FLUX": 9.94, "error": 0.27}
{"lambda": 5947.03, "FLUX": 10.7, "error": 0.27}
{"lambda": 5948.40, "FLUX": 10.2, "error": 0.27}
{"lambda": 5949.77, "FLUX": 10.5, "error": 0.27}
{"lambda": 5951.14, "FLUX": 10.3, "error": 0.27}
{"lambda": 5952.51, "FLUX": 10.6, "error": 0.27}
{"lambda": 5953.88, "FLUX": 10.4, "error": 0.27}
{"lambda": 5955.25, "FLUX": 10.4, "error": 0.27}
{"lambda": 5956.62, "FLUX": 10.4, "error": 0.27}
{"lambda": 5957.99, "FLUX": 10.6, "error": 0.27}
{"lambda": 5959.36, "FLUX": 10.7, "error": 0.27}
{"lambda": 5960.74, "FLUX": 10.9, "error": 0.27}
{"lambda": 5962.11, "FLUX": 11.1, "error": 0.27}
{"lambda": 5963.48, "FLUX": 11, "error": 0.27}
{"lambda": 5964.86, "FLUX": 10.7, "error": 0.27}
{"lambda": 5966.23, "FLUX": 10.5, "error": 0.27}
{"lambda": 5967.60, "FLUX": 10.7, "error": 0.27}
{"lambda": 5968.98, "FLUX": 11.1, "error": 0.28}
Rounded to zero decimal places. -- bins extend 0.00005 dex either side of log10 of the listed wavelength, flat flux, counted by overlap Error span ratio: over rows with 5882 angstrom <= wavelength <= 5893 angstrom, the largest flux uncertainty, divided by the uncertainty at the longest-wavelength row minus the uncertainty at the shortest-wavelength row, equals -27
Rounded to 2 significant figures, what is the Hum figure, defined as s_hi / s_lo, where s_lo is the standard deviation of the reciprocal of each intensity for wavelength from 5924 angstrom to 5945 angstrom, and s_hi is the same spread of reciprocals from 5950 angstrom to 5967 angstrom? 1.0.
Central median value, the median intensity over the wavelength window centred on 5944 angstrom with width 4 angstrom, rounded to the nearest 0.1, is 10.8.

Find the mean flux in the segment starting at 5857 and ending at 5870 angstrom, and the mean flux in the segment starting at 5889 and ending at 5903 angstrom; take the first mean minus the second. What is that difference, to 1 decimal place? 1.9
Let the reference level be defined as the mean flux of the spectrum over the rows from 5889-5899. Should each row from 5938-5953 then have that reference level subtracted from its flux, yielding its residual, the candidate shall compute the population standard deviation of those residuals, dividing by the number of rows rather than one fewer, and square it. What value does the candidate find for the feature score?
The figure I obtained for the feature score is 0.103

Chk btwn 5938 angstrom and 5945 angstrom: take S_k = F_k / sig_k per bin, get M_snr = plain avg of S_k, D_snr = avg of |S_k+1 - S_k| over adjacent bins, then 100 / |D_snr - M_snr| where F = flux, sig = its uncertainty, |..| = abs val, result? 2.60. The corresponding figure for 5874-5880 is 2.61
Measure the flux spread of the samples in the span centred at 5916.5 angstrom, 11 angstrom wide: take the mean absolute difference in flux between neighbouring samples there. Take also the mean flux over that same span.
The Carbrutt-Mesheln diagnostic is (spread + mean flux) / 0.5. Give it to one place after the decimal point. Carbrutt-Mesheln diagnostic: 22.1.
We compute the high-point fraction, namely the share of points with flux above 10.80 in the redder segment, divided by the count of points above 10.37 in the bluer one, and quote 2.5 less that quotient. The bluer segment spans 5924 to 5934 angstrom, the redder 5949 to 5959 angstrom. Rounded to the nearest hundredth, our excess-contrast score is 2.50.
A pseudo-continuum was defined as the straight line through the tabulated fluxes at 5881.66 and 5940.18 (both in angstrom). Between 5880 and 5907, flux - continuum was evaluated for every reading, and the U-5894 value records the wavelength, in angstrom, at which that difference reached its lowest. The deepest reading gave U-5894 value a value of 5892.50 angstrom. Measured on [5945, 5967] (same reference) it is 5945.66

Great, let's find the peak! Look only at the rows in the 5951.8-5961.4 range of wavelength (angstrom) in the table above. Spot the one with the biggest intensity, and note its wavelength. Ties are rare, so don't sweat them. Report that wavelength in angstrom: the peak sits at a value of 5960.74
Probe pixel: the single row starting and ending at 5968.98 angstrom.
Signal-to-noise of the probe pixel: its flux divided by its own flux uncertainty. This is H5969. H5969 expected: 39.6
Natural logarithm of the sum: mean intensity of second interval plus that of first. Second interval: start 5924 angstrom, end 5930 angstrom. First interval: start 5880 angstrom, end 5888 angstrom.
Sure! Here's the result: 3.02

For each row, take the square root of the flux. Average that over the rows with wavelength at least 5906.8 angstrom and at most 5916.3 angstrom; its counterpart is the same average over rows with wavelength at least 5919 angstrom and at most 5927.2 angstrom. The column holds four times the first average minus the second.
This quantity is 9.8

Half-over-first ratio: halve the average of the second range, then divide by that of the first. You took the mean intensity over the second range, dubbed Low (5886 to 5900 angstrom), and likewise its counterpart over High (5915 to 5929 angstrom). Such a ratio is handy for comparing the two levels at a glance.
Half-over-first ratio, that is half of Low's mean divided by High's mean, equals 0.407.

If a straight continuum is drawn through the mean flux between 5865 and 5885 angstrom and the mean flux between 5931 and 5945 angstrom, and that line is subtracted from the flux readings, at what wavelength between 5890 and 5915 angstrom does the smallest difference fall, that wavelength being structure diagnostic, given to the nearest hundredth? 5892.50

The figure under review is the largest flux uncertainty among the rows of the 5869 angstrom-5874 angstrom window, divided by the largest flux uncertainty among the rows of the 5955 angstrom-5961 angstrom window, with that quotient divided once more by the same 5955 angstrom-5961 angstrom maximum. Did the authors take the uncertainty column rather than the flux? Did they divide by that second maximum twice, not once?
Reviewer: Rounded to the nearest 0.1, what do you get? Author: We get 3.8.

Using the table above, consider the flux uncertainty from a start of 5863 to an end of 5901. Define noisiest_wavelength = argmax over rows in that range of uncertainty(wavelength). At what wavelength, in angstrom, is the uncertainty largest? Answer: 5868.13 angstrom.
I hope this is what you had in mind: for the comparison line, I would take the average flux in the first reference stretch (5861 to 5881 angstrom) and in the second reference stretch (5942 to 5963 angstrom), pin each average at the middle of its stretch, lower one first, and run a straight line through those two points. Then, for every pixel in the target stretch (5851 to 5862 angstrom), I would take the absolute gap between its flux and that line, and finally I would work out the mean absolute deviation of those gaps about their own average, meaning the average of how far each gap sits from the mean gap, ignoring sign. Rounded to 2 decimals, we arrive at 0.20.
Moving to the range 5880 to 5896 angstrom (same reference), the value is 0.73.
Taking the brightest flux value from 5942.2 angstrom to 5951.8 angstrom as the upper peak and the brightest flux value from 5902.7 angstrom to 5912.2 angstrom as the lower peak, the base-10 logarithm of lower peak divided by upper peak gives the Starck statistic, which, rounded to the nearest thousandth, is -0.012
